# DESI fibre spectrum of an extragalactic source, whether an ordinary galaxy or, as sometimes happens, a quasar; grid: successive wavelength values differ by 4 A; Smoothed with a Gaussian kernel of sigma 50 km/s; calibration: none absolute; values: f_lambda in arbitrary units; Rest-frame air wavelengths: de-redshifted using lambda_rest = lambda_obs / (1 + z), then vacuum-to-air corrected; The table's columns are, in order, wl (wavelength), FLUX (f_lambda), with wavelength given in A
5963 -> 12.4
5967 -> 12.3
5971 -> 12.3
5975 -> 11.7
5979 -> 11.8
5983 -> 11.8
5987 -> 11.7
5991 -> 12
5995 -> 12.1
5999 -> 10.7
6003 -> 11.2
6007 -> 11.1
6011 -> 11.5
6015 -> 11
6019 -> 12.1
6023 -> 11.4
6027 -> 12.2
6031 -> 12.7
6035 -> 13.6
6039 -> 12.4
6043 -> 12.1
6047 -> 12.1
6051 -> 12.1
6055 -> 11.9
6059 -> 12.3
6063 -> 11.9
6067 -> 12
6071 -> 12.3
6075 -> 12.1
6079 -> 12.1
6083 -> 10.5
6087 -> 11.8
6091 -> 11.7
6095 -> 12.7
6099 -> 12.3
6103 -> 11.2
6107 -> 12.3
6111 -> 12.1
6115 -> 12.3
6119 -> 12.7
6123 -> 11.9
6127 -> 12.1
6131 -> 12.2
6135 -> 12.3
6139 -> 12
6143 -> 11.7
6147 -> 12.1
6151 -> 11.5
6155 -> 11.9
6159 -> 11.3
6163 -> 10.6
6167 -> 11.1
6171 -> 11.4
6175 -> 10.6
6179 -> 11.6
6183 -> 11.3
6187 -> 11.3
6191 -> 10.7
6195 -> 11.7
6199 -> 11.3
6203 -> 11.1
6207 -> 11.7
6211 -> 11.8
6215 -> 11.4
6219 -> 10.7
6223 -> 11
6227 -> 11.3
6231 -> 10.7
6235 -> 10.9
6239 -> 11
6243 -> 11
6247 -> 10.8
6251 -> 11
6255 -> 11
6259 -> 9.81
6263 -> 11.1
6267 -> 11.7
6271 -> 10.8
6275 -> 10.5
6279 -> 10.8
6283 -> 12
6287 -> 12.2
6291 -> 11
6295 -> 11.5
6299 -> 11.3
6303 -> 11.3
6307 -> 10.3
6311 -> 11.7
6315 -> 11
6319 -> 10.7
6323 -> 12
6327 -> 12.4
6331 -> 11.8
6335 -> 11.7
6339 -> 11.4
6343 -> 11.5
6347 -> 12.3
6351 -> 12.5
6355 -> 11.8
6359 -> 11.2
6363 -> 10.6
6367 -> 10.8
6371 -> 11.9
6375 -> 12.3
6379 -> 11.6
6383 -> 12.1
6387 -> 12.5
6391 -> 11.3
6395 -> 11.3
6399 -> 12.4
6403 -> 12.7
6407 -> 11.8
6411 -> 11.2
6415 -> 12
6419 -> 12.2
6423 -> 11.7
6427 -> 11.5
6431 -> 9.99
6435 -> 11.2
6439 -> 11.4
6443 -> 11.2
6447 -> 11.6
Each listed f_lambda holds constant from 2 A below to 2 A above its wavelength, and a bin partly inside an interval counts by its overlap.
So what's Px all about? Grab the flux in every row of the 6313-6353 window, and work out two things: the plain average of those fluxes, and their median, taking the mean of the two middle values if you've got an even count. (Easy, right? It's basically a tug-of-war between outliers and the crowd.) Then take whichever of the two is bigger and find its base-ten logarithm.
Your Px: 1.070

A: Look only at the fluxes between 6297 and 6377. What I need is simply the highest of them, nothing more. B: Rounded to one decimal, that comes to 12.5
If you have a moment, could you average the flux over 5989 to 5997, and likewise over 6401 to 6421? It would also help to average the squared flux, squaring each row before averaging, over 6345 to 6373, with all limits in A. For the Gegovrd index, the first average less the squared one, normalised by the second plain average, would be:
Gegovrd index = -10.2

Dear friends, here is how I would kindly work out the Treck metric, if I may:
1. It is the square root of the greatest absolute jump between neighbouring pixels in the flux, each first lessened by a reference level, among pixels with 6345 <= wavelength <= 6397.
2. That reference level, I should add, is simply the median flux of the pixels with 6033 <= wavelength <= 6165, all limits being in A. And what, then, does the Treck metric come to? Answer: 1.10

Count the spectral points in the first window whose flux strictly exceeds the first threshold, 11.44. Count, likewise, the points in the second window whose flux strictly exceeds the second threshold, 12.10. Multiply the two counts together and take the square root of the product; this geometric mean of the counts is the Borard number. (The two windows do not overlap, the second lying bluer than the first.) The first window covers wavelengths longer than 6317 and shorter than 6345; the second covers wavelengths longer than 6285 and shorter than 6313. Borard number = 2.2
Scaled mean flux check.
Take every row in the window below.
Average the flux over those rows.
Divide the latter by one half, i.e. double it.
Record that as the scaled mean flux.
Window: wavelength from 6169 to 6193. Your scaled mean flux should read 22.3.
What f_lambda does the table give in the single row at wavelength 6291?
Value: 11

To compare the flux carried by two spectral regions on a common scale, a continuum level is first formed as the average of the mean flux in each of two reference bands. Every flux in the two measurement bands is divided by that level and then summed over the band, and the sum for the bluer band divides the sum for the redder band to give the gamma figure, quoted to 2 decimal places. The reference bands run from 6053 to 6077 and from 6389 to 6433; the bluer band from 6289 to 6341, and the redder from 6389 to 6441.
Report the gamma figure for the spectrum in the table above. 1.02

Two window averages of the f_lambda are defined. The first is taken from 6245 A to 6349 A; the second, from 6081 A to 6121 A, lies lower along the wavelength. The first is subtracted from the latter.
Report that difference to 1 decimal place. 0.7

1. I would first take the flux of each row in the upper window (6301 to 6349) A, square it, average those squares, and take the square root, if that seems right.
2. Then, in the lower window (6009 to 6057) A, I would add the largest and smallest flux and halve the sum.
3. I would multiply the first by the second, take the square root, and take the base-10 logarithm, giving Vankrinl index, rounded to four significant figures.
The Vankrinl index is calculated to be 1.076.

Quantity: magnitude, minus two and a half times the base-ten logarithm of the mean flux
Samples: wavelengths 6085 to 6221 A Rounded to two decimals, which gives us -2.67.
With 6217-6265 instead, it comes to -2.59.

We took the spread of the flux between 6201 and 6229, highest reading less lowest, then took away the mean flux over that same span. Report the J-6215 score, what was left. -10.2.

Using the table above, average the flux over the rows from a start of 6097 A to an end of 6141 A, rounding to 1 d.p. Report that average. 12.1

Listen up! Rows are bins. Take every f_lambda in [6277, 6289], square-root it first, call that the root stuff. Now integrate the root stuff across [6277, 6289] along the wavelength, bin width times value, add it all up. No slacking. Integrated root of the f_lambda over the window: 41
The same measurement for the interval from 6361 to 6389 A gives 96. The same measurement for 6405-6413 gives 27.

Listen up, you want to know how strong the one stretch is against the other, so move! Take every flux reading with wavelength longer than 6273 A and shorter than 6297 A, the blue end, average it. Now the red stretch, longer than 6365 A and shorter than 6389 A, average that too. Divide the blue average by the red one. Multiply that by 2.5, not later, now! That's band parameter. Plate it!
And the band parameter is 2.39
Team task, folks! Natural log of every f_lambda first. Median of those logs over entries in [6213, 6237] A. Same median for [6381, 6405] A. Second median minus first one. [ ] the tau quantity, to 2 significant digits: 0.11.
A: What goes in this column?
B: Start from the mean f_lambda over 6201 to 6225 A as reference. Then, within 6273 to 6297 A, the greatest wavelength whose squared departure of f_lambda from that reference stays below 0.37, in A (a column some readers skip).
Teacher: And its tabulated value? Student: 6295 A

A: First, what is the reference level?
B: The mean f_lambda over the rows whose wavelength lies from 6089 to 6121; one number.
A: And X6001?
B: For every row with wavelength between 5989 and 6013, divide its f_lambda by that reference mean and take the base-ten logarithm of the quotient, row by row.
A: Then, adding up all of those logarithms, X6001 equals -0.16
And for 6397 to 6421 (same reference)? -0.03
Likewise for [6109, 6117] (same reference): 0.00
